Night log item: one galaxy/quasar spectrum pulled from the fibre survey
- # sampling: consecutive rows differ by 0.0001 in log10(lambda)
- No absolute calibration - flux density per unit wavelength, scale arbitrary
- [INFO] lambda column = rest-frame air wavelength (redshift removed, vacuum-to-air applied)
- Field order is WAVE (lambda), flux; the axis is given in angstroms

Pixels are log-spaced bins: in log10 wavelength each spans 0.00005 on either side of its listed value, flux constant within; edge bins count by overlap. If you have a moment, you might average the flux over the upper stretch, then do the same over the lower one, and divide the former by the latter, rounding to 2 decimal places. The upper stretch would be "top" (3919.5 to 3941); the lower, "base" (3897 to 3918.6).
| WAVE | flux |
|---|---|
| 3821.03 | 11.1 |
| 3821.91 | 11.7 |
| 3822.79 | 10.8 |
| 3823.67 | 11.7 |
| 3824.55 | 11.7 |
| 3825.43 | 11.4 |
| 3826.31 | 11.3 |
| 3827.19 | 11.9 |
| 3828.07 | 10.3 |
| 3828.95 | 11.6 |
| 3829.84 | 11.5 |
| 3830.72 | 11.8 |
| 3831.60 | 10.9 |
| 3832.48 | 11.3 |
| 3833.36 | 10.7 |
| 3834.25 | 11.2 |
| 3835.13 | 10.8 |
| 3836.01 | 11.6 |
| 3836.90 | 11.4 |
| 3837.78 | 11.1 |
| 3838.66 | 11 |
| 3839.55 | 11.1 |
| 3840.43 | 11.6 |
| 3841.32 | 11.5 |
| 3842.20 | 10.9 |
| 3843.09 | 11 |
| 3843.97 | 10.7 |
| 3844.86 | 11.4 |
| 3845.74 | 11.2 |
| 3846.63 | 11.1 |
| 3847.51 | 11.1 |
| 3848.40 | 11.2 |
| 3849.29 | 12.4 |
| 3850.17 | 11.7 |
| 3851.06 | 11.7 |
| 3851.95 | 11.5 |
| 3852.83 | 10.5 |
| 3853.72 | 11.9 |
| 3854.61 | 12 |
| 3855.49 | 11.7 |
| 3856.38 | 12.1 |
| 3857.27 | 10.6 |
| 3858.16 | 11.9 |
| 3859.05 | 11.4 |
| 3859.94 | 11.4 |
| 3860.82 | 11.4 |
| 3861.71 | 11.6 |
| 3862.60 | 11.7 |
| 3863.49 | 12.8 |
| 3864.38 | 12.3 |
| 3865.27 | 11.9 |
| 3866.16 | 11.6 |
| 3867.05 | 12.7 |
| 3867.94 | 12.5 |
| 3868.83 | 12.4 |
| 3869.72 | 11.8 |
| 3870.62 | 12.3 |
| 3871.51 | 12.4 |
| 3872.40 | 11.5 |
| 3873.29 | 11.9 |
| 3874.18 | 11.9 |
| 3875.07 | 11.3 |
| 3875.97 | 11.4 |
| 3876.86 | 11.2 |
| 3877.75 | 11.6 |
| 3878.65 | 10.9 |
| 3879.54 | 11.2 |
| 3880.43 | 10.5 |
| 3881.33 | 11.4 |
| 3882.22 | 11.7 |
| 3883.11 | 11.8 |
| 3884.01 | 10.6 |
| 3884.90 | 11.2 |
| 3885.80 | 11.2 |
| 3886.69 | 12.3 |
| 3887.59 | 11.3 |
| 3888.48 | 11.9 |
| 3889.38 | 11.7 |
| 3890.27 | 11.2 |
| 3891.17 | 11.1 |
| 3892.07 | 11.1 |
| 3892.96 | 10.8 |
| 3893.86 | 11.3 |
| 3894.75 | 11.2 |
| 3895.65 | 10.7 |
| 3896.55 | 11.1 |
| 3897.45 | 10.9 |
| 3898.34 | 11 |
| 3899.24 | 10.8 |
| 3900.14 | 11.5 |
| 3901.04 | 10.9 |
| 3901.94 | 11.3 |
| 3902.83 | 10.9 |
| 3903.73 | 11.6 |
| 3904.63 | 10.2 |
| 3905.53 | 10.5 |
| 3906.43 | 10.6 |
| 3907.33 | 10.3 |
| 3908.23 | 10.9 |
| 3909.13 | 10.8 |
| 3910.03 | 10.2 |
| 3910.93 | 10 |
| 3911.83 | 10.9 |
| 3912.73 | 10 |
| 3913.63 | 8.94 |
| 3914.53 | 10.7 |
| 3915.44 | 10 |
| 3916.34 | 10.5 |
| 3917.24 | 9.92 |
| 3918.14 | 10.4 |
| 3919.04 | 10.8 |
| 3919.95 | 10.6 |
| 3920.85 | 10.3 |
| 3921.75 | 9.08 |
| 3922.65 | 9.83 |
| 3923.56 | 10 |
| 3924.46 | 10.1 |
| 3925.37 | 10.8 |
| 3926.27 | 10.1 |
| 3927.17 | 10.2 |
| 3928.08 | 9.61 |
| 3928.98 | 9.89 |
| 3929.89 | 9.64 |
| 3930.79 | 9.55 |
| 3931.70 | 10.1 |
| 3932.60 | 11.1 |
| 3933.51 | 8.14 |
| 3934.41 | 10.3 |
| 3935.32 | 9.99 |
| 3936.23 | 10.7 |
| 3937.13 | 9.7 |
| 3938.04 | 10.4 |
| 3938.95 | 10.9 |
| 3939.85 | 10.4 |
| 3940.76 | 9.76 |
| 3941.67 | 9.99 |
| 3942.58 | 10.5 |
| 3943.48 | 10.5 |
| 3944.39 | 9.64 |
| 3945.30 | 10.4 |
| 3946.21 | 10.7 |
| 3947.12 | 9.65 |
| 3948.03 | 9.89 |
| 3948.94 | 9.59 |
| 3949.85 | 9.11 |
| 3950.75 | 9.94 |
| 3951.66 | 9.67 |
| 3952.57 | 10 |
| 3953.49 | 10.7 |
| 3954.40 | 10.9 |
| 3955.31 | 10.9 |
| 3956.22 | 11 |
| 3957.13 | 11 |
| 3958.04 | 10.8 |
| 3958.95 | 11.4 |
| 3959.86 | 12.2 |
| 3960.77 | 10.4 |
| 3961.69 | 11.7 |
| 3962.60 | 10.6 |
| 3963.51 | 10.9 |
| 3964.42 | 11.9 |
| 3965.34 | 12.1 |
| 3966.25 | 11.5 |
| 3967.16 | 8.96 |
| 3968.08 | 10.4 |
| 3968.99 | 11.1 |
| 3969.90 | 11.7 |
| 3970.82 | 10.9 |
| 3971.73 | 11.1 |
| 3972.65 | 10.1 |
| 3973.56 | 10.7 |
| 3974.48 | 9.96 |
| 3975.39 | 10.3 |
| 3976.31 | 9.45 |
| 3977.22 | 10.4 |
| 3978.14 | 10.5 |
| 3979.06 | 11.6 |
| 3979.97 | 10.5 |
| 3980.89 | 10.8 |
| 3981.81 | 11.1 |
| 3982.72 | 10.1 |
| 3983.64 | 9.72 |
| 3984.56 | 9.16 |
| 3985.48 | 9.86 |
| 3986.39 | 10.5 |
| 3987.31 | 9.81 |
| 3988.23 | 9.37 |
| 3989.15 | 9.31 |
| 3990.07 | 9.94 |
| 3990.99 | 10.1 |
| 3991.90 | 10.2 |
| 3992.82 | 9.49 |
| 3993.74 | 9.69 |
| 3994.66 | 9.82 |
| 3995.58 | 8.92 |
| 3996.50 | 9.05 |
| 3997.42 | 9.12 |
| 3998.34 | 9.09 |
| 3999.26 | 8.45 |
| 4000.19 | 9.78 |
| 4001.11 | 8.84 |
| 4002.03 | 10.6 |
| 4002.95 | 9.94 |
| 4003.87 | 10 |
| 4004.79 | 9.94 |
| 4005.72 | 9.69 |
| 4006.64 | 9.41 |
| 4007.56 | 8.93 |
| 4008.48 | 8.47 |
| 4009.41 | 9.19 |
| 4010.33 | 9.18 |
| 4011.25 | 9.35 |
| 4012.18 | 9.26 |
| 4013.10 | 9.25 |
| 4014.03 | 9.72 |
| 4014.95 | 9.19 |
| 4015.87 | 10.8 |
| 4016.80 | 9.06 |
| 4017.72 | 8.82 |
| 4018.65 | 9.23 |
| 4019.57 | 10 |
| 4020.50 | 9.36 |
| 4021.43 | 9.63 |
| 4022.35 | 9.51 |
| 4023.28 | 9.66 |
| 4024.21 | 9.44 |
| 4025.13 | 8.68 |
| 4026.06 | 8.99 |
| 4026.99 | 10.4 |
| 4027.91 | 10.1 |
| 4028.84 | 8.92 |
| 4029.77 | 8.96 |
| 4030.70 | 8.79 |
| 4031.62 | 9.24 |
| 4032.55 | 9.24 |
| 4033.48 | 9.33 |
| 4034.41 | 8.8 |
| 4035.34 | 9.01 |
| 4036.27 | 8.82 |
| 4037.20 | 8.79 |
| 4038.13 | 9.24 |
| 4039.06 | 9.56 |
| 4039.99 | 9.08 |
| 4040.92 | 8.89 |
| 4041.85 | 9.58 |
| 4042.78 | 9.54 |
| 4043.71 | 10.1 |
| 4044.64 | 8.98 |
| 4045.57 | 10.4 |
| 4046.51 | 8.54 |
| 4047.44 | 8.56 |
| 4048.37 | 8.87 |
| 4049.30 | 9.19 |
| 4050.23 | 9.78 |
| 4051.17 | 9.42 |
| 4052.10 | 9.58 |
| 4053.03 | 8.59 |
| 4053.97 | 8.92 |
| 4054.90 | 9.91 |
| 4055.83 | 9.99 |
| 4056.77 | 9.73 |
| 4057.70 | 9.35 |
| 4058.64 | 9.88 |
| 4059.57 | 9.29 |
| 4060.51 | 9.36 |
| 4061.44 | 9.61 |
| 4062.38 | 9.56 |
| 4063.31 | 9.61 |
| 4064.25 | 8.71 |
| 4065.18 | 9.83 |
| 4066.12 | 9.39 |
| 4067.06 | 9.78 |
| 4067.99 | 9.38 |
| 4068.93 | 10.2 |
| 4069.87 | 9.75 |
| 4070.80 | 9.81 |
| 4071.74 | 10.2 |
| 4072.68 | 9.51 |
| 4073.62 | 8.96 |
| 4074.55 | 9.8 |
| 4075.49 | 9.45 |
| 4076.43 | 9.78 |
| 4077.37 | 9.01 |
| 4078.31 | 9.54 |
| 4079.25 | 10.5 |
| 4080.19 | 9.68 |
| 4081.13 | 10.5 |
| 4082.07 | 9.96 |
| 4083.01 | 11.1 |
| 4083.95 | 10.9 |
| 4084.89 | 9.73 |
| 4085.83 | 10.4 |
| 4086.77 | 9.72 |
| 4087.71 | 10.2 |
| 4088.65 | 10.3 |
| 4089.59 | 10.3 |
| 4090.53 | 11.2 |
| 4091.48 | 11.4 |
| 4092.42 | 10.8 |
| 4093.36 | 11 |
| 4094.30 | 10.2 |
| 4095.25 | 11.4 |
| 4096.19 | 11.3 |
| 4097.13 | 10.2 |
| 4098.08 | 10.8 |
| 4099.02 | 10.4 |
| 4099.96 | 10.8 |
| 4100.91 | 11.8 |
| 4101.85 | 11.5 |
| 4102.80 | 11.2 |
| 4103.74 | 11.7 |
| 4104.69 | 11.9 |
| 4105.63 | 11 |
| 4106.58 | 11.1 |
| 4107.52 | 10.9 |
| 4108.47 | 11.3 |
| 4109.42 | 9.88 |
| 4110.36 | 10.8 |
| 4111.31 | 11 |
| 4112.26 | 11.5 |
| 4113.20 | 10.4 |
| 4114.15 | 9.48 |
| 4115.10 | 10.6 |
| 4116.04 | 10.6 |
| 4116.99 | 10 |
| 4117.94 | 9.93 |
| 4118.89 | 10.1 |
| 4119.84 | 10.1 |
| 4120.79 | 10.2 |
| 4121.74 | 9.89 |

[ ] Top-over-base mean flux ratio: 0.95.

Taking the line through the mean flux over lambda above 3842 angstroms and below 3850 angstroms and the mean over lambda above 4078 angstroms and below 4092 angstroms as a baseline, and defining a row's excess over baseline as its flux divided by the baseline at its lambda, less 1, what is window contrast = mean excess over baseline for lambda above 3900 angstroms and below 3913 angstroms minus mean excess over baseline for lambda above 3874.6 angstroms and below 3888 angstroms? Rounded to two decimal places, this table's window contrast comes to -0.05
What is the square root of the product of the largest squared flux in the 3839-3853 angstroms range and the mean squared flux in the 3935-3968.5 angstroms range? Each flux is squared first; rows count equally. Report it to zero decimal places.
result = 131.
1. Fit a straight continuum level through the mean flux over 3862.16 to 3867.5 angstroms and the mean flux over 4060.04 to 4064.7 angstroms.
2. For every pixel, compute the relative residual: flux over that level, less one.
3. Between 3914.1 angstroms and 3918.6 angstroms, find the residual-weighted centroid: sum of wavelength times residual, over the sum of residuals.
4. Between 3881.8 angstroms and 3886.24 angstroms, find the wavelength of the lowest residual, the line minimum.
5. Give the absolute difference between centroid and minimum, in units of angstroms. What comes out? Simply 32.4 angstroms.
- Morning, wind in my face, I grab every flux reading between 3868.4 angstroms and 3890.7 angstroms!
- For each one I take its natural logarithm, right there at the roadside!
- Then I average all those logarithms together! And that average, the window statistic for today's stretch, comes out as 2.45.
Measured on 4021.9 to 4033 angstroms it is 2.23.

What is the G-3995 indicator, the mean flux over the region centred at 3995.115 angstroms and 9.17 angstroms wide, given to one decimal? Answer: 9.4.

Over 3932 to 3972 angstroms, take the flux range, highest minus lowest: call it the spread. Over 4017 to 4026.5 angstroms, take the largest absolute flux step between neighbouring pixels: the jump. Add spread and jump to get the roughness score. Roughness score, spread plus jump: 4.8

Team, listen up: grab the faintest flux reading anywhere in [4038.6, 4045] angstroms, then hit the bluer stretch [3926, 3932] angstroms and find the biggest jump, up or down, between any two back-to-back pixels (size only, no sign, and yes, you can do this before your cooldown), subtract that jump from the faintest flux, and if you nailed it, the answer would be 8.30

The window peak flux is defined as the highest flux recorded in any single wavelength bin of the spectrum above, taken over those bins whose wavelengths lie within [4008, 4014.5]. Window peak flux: 9.72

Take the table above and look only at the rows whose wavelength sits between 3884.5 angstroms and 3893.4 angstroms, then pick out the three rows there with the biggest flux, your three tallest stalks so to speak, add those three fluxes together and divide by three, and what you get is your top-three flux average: 12.0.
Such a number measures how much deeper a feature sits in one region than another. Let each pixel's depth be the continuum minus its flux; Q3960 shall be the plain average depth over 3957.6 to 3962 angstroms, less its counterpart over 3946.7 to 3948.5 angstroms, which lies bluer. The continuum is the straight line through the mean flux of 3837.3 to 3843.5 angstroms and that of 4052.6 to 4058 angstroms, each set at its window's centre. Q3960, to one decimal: -1.6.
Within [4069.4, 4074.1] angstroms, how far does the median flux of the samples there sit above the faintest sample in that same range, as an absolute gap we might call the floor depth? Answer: 0.8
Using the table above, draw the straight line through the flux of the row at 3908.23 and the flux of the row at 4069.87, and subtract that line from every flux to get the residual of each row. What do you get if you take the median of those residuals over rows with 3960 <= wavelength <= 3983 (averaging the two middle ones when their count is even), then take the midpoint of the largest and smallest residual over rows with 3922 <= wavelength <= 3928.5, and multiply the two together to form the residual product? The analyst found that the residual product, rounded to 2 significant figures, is -0.15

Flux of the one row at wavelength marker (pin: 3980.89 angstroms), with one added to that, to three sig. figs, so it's 11.8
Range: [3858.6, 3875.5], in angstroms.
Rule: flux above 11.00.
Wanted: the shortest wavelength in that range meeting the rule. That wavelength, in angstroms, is 3859.05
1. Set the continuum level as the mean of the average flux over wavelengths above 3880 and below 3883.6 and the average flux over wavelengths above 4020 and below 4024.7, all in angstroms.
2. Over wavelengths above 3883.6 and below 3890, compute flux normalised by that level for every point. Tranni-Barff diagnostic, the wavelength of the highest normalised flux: 3886.69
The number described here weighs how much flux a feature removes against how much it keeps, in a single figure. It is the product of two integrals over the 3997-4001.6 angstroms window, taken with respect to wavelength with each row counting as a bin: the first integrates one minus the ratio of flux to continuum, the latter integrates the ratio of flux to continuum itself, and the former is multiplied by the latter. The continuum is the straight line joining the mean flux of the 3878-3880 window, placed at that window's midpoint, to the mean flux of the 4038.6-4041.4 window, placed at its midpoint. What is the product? 1.2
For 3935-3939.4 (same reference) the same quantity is 0.1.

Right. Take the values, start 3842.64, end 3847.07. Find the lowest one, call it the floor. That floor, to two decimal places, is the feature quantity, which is 10.70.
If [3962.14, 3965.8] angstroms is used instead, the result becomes 10.60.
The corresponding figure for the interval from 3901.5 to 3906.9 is 10.20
